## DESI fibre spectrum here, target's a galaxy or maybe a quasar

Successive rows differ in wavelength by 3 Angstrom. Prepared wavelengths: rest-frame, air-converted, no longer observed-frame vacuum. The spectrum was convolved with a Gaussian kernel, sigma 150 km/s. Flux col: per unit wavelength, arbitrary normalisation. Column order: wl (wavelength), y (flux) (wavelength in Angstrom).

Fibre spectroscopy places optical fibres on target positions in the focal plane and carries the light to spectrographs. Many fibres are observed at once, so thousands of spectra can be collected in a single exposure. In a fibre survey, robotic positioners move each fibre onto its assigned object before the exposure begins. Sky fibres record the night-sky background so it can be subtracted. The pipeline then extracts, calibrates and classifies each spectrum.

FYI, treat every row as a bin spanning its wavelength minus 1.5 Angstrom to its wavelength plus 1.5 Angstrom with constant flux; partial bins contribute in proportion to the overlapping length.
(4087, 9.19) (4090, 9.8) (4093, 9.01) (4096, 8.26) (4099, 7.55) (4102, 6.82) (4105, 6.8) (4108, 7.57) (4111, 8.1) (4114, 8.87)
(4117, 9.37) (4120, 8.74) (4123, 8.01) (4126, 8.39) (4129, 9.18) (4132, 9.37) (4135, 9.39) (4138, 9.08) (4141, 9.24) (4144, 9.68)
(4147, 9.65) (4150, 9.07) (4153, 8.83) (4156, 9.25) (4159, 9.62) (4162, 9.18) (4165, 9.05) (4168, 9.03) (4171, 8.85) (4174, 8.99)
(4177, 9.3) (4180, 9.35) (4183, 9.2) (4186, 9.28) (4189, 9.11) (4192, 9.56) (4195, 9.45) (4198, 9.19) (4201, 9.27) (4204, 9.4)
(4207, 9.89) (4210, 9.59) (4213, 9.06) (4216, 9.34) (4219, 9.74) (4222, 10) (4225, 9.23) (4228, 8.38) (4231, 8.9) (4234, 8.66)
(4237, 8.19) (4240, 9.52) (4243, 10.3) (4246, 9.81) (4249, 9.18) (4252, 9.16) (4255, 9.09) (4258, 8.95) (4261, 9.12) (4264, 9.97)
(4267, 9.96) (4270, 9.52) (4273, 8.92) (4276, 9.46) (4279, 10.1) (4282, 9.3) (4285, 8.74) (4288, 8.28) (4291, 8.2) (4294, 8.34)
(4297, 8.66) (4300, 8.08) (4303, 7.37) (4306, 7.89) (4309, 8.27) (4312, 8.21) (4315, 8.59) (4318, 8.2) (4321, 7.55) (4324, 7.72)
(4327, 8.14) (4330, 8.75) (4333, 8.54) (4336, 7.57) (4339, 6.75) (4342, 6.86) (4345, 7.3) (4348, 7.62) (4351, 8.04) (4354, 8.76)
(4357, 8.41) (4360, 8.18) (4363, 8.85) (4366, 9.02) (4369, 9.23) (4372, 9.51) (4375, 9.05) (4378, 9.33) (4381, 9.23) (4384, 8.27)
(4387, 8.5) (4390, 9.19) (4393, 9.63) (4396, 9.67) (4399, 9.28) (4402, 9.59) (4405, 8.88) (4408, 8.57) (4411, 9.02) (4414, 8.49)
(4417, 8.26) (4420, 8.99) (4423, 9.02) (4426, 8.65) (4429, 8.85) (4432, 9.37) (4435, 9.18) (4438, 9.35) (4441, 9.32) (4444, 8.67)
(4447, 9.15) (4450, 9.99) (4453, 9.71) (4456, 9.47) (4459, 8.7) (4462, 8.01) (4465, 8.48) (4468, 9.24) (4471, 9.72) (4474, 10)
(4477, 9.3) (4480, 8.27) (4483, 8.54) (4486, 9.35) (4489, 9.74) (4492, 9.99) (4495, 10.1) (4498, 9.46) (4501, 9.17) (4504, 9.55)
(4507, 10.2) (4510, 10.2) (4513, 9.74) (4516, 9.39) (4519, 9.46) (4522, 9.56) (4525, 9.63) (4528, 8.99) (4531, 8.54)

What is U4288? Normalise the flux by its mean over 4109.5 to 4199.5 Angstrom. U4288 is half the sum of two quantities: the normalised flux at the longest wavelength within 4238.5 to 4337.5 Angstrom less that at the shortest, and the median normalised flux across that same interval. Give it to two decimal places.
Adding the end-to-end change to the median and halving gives 0.37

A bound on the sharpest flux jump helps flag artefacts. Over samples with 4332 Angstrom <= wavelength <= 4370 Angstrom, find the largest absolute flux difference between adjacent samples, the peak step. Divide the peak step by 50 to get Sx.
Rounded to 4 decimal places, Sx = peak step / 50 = 0.0194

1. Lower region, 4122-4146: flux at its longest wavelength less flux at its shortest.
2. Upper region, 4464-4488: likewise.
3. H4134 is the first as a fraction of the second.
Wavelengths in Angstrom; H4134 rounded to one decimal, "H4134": 1.9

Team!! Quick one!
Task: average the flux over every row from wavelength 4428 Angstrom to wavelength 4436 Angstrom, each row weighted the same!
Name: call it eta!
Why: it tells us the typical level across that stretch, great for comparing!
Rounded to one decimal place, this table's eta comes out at 9.1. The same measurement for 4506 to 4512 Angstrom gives 10.2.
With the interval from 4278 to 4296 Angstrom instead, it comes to 8.8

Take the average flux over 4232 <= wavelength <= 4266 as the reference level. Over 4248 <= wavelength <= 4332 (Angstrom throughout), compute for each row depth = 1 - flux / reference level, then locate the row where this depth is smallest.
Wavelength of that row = 4279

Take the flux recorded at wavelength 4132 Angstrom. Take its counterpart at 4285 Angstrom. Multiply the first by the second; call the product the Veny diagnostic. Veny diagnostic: 82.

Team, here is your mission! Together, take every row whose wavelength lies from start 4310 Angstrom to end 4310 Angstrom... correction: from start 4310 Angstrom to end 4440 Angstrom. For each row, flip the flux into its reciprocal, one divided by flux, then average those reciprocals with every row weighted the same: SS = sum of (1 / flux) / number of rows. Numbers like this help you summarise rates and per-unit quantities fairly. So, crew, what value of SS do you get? 0.117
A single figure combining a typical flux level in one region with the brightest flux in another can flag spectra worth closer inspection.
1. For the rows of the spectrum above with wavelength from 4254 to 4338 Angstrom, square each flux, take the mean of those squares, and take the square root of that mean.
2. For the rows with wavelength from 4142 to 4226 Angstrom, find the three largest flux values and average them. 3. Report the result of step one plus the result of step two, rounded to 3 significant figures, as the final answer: 18.5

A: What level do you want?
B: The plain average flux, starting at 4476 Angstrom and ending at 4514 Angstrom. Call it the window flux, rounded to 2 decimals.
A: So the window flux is 9.51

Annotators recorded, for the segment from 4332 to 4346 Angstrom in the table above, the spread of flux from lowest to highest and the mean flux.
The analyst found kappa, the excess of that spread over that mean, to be -5.6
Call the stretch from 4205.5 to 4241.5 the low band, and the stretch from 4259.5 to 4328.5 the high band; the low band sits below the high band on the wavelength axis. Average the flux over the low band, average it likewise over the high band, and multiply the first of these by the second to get 80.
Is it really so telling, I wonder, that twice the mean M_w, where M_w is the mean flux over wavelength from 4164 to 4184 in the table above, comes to 18.2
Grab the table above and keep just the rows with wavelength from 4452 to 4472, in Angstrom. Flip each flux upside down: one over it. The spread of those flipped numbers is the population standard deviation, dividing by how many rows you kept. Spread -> 0.0078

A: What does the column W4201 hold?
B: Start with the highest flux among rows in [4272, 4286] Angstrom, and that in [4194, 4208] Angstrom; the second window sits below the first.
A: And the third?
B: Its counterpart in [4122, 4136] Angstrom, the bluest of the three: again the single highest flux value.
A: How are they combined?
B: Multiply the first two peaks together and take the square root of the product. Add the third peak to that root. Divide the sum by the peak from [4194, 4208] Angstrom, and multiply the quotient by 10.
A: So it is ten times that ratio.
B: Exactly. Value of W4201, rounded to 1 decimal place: 19.6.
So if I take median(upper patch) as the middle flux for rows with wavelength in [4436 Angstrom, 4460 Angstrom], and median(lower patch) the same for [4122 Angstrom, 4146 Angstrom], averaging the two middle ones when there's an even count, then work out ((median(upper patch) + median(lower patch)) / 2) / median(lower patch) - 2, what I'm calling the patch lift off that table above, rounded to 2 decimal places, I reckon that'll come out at -0.99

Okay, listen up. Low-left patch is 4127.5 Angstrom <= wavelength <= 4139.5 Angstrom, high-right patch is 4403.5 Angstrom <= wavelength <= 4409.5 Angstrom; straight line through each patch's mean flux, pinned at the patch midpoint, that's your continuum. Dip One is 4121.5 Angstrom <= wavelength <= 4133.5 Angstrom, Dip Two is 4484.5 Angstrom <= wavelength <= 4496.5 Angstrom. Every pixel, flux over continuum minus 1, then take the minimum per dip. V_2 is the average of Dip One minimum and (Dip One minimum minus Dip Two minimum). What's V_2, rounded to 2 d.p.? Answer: -0.18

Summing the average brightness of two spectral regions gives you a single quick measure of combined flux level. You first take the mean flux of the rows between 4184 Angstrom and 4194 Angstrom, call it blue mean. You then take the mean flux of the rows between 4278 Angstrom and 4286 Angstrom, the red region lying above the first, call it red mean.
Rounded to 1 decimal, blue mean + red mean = 18.7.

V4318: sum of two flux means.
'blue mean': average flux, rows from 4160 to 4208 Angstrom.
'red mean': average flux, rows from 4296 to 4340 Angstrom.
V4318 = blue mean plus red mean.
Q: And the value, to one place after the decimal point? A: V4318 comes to 17.3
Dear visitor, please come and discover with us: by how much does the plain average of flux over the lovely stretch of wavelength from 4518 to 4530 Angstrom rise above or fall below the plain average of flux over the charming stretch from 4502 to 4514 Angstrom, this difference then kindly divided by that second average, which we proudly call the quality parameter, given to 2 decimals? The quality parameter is -0.05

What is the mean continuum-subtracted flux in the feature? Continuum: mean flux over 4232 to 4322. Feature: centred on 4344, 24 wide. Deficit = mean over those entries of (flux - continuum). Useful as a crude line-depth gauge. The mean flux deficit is -1.2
